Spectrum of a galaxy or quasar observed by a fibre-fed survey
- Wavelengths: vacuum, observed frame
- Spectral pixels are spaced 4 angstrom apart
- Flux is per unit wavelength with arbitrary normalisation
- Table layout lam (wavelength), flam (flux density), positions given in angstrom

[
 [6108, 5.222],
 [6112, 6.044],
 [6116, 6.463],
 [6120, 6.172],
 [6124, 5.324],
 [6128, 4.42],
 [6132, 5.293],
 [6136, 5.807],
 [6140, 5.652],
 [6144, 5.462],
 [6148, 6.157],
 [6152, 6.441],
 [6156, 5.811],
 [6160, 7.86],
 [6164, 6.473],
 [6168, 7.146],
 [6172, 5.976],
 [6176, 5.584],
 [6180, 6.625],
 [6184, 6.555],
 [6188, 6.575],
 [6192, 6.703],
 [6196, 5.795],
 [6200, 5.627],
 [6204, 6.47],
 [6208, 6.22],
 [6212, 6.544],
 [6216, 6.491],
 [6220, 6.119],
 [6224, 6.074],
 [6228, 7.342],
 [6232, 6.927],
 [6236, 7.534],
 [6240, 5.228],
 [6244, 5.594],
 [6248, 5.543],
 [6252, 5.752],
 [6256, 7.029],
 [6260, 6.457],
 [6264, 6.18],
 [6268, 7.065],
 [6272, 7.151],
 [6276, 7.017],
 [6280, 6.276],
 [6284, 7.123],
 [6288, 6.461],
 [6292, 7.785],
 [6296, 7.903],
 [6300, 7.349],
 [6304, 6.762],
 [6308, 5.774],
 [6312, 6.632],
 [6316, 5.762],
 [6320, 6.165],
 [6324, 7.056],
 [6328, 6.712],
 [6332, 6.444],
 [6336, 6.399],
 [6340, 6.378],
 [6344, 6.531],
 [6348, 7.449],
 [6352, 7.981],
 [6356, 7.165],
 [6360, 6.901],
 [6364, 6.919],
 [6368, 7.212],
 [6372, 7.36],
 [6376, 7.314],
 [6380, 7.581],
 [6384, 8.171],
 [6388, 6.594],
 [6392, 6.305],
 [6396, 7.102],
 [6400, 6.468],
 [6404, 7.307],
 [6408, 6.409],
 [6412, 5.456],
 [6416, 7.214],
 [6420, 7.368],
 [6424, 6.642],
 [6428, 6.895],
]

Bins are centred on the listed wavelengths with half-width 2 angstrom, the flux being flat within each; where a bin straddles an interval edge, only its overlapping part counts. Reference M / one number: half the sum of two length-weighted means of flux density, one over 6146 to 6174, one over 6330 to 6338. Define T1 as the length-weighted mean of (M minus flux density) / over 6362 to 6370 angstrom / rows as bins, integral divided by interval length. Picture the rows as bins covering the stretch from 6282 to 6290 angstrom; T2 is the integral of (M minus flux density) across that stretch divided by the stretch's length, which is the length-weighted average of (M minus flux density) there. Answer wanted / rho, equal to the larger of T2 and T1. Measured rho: -0.31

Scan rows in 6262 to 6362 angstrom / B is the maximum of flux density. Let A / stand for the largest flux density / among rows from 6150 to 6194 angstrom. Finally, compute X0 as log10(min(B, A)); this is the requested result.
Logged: 0.895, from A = 7.86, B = 7.981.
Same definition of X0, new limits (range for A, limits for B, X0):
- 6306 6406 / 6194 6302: 0.898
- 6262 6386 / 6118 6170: 0.895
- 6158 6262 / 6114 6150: 0.810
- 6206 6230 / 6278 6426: 0.866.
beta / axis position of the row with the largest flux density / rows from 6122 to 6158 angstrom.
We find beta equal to 6152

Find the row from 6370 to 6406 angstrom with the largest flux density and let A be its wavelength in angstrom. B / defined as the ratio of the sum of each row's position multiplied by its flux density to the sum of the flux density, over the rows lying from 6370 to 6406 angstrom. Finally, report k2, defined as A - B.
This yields -3.7 angstrom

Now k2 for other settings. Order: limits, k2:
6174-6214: -2.1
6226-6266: -9.5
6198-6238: 17.3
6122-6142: 3.7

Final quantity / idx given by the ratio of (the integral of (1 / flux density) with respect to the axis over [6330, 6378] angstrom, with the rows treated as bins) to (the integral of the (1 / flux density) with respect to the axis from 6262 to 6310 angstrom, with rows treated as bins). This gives 0.98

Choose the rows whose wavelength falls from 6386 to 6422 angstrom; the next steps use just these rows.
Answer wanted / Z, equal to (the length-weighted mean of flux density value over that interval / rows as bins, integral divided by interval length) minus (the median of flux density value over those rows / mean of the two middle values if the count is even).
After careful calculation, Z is 0.097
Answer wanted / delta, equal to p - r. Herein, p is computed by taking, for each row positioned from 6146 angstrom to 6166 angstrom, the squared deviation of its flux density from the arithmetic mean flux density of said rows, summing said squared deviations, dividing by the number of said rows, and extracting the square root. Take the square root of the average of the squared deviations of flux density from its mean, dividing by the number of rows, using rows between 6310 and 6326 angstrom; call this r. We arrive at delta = 0.21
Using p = 0.70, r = 0.49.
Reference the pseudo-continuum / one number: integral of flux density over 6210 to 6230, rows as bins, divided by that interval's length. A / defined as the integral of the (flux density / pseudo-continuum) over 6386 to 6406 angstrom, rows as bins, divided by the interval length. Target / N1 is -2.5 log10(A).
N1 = -0.04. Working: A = 1.04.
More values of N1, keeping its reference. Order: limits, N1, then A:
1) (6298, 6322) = 0.02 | 0.98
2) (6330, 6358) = -0.06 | 1.06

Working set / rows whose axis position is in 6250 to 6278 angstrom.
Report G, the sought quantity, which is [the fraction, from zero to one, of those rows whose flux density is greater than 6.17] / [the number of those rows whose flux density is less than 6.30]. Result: 0.43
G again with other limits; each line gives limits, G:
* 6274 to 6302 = 1.00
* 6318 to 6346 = 0.86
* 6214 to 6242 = 0.19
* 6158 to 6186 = 0.36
